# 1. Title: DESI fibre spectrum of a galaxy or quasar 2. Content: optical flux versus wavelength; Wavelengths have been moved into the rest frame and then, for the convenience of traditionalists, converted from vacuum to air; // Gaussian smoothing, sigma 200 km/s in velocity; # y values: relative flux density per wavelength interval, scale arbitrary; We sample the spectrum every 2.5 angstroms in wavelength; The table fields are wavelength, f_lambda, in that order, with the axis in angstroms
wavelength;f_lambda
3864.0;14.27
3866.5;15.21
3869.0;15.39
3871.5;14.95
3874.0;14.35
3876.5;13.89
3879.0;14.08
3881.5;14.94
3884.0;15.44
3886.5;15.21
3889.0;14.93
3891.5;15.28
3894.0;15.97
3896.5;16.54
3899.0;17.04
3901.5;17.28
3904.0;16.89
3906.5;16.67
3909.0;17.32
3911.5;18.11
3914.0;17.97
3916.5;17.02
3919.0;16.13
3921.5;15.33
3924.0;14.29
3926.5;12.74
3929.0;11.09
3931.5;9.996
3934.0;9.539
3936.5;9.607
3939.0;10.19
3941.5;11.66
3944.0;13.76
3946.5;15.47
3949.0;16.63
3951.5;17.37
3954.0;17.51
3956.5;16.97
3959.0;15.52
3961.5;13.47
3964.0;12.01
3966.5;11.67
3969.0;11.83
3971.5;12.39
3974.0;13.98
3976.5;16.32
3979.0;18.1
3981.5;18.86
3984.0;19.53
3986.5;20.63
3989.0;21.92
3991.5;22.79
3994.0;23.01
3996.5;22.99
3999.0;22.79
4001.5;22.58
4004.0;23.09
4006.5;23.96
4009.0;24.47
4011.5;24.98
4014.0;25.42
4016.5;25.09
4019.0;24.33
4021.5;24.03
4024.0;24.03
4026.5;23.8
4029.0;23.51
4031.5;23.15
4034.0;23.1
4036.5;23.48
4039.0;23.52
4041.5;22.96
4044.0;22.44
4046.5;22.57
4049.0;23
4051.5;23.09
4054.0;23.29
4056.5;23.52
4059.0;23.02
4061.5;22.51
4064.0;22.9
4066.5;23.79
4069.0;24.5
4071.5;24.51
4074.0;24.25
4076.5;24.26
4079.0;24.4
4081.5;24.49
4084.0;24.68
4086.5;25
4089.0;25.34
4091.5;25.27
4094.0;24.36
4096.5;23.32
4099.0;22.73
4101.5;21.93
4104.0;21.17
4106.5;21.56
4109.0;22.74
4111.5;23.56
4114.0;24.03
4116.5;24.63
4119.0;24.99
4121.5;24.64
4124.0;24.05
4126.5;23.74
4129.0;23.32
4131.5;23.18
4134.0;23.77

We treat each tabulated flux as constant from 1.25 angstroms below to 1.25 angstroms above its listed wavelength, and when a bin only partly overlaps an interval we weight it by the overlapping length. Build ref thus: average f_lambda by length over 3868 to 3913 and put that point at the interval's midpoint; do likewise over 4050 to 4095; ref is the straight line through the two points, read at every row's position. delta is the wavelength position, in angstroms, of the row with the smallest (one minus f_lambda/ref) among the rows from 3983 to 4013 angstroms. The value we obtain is 4011.5 angstroms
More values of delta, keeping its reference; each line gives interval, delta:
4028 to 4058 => 4029.0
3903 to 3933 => 3911.5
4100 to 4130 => 4119.0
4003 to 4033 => 4014.0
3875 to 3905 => 3901.5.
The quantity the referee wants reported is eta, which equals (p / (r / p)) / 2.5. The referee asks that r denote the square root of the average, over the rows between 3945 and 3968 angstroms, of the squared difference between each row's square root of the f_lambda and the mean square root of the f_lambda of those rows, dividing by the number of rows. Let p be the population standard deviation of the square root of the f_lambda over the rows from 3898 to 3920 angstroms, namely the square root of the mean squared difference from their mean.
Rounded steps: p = 0.07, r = 0.281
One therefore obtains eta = 0.007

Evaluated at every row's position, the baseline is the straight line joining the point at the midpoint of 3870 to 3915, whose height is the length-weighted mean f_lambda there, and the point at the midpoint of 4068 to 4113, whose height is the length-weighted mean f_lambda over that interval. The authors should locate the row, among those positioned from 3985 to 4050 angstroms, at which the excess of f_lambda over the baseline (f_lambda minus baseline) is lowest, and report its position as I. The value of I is 4044.0 angstroms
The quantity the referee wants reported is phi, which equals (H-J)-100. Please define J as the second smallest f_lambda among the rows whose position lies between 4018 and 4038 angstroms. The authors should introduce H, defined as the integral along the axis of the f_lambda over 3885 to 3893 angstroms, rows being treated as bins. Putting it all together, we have -2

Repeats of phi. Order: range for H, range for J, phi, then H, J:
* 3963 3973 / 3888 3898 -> 5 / 120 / 15.28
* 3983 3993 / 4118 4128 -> 89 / 213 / 24.05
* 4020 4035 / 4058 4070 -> 231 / 354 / 22.9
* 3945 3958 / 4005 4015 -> 93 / 217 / 24.47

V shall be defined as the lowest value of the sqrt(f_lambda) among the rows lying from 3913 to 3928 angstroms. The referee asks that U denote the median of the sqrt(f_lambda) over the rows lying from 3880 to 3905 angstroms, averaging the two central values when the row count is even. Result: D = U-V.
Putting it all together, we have 0.39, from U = 3.96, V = 3.6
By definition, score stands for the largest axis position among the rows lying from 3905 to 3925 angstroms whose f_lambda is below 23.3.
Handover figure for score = 3924.0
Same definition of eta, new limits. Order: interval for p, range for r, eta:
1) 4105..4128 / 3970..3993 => 0.011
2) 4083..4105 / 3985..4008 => 0.097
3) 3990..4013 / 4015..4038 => 0.045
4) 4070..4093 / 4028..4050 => 0.016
